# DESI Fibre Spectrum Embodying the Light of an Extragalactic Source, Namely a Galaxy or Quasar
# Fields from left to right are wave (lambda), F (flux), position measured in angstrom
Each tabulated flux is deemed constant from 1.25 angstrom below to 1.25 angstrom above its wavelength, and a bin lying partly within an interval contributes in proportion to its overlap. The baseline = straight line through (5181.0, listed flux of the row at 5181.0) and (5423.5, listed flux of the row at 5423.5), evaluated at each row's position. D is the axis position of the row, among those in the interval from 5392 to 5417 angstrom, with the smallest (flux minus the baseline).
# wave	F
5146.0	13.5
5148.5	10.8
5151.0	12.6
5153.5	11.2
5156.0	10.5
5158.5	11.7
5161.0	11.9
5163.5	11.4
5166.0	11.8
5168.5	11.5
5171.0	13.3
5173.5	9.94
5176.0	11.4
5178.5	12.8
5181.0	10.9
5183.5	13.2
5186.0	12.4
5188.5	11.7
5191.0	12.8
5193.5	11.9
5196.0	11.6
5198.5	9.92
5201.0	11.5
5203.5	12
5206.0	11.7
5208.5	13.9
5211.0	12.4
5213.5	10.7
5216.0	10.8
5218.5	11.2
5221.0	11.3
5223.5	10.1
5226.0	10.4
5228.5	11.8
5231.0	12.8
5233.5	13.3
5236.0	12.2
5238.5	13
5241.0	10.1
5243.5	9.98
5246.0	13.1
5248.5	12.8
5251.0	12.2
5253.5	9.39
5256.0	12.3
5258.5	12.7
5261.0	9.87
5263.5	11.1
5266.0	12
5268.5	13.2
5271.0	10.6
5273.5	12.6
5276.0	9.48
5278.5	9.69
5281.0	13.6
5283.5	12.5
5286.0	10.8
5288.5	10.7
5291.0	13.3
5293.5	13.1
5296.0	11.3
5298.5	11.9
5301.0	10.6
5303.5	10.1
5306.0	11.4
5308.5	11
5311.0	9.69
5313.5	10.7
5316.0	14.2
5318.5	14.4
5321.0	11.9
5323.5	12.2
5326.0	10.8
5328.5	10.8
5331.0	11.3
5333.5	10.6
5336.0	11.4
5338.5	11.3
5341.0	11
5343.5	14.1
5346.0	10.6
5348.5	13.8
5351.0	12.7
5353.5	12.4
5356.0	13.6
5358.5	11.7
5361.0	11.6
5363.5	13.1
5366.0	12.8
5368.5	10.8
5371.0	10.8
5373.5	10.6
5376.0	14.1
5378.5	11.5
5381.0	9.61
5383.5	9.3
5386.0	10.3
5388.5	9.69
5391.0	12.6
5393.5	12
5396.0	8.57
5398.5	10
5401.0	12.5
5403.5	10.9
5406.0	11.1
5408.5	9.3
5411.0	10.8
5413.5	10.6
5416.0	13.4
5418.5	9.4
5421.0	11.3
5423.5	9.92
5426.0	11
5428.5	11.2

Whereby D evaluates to 5396.0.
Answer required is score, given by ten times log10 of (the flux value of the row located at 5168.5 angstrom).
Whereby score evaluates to 10.6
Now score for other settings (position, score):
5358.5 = 10.7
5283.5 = 11.0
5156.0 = 10.2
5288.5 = 10.3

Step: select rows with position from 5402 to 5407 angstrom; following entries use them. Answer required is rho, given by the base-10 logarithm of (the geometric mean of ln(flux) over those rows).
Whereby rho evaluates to 0.380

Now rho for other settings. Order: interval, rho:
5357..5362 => 0.390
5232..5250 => 0.395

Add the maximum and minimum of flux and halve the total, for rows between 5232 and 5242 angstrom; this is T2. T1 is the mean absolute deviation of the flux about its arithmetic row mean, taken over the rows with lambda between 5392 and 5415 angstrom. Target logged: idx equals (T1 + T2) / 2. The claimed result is 6.30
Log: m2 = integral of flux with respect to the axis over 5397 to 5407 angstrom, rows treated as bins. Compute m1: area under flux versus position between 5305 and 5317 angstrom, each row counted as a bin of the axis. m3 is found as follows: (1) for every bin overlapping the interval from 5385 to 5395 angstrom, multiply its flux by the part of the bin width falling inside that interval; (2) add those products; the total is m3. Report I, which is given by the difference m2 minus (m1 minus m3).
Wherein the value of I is 86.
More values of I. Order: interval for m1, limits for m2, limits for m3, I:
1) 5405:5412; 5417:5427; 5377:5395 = 225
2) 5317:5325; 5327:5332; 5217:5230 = 96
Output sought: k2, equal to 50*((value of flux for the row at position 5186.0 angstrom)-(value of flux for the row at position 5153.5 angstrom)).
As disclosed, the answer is 60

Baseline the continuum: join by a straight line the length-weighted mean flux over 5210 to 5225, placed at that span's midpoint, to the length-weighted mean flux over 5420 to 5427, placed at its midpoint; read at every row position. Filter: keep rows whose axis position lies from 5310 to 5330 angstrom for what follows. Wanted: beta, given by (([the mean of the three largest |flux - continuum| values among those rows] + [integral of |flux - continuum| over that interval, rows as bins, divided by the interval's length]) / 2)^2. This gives 4.1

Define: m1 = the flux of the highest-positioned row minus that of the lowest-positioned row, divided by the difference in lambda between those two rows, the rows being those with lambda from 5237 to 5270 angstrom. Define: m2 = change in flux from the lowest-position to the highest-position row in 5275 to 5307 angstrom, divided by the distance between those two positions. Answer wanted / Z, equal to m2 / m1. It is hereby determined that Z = 9.6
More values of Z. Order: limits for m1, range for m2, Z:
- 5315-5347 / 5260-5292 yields -1.0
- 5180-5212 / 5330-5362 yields 0.2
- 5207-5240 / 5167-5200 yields 1.8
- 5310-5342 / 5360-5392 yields 0.8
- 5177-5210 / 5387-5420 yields -0.3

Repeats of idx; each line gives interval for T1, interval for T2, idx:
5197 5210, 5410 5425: 6.16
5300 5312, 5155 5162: 5.87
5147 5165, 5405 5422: 5.94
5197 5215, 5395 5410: 5.71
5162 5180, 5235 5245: 6.13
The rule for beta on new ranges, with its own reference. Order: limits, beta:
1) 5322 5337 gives 0.4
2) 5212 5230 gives 0.4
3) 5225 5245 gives 2.8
